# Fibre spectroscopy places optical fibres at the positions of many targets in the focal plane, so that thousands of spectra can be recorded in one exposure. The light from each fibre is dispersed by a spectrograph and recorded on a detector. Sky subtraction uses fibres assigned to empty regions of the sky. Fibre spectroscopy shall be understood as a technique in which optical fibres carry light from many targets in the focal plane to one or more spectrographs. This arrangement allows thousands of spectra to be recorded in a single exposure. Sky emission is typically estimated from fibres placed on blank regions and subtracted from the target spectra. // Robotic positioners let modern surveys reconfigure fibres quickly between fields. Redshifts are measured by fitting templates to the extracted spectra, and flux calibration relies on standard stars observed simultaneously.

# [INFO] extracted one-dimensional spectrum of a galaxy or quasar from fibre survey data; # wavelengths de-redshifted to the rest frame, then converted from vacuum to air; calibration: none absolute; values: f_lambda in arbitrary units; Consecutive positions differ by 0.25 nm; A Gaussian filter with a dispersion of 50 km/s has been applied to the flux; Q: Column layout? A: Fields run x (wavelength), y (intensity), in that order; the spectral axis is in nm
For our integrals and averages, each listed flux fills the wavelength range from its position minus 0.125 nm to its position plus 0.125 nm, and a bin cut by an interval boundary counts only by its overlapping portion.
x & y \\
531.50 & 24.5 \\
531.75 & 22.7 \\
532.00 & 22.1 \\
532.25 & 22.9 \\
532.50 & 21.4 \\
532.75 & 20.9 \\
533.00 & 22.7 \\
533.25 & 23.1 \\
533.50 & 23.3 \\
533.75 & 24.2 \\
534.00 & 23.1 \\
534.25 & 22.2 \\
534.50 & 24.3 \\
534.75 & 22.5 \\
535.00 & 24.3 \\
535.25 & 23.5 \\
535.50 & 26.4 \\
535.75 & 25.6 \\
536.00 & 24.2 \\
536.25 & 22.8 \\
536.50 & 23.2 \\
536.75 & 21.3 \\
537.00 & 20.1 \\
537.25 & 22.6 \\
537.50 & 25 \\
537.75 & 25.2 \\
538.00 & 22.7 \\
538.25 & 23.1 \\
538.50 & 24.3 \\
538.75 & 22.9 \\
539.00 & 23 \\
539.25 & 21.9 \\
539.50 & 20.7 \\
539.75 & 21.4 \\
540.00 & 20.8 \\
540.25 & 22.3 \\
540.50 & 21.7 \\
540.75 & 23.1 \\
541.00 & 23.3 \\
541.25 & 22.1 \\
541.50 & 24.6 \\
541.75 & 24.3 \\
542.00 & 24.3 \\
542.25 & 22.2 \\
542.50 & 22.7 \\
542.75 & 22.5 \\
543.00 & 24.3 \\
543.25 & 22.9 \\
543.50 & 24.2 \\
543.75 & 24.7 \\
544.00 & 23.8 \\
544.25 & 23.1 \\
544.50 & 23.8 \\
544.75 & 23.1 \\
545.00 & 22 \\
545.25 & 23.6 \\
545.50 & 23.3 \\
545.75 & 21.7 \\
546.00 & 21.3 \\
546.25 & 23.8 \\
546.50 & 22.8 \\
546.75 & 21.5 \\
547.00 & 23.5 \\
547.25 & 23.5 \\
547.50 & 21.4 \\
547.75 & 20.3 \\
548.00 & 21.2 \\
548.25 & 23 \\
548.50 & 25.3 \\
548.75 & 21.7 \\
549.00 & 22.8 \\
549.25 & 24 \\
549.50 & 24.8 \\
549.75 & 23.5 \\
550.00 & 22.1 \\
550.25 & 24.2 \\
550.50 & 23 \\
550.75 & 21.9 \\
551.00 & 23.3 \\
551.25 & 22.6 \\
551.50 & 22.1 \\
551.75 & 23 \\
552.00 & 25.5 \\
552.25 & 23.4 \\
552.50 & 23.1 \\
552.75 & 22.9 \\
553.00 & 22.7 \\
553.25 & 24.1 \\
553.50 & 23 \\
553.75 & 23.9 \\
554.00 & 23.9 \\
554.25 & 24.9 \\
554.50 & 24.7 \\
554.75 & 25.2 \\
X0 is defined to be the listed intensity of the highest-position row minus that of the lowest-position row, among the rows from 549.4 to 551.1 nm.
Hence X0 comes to -1.5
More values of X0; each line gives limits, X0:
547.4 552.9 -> 1.5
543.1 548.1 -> -1.7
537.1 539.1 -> 0.4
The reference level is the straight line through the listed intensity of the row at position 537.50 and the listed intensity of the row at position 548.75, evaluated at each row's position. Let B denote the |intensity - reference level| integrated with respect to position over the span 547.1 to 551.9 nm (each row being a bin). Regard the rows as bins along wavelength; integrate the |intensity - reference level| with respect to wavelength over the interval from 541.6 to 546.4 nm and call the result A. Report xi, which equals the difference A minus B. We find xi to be -4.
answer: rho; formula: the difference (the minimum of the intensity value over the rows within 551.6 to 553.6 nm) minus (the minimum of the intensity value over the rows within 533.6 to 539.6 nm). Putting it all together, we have 2.6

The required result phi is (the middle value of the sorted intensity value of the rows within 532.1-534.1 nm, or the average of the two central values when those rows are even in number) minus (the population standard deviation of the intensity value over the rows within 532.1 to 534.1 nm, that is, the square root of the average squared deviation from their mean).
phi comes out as 22.0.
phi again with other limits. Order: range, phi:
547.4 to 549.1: 20.2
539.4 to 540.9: 20.7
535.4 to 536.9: 22.0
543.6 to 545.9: 22.4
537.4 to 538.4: 22.9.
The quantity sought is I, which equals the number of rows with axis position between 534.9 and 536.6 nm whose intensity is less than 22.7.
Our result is 0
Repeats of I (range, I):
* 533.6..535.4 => 2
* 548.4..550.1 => 2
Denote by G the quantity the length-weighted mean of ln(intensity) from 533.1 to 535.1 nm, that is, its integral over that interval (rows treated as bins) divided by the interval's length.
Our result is 3.15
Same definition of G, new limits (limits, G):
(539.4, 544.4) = 3.13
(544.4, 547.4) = 3.13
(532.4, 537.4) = 3.14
